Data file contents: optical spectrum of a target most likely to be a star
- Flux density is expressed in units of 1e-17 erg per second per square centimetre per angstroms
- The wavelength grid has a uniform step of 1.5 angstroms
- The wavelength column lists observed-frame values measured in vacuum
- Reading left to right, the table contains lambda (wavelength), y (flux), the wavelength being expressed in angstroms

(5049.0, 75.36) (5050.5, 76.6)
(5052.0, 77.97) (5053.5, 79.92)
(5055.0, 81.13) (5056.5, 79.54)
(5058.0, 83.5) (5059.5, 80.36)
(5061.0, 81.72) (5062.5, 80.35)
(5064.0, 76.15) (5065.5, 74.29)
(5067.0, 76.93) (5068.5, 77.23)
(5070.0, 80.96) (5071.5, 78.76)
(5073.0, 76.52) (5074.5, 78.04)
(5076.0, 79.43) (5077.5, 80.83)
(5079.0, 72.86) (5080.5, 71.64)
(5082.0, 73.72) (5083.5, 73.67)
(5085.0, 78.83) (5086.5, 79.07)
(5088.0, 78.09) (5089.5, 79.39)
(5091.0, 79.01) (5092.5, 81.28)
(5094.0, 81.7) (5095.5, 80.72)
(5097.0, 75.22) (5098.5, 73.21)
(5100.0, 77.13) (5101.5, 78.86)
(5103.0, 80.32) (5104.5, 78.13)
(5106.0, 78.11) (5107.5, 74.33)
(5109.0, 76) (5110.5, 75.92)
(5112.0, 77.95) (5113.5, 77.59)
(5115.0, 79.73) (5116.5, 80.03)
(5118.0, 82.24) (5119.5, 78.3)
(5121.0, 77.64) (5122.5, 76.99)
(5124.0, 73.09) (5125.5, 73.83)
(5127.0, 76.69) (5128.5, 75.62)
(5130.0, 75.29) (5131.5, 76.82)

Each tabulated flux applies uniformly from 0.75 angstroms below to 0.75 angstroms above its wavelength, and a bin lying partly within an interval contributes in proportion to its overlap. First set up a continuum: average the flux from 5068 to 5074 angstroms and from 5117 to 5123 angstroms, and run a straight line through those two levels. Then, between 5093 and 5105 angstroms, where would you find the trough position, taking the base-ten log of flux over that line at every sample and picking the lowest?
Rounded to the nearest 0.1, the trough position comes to 5098.5 angstroms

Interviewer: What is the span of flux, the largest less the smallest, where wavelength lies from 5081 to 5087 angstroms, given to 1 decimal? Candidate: 5.4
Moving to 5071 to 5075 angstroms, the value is 2.2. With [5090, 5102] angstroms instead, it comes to 8.5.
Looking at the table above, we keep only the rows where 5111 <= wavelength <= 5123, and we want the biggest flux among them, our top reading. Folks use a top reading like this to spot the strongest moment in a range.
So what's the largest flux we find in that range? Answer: 82.24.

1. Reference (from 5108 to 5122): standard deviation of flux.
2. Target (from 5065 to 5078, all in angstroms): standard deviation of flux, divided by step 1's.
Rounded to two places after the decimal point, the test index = 1.07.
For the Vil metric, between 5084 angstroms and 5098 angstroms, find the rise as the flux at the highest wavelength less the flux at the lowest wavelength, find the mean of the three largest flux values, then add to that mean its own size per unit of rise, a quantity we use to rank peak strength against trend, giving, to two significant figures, 59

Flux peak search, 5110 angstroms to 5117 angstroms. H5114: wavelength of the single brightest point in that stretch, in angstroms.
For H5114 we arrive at 5116.5 angstroms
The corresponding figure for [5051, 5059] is 5058.0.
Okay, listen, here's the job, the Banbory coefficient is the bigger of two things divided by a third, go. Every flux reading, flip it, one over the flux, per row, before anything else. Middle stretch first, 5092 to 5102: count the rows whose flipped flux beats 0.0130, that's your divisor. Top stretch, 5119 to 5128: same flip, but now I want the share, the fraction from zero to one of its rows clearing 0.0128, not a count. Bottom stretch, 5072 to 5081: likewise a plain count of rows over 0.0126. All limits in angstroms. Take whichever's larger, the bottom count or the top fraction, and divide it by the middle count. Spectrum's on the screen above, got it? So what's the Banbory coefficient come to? 2.00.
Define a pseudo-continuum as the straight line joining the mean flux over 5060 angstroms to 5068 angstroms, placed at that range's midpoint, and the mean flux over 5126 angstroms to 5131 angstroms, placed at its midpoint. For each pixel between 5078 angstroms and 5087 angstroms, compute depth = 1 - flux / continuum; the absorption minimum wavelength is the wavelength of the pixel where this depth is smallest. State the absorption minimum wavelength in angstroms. 5086.5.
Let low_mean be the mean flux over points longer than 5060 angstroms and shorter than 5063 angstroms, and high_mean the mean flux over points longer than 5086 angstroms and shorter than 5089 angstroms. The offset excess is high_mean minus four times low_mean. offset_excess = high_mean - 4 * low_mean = -246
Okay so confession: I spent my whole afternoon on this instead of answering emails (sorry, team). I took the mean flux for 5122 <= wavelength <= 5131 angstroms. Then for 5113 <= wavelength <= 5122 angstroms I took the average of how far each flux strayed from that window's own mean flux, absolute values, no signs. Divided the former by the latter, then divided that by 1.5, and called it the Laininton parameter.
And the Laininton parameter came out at 36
